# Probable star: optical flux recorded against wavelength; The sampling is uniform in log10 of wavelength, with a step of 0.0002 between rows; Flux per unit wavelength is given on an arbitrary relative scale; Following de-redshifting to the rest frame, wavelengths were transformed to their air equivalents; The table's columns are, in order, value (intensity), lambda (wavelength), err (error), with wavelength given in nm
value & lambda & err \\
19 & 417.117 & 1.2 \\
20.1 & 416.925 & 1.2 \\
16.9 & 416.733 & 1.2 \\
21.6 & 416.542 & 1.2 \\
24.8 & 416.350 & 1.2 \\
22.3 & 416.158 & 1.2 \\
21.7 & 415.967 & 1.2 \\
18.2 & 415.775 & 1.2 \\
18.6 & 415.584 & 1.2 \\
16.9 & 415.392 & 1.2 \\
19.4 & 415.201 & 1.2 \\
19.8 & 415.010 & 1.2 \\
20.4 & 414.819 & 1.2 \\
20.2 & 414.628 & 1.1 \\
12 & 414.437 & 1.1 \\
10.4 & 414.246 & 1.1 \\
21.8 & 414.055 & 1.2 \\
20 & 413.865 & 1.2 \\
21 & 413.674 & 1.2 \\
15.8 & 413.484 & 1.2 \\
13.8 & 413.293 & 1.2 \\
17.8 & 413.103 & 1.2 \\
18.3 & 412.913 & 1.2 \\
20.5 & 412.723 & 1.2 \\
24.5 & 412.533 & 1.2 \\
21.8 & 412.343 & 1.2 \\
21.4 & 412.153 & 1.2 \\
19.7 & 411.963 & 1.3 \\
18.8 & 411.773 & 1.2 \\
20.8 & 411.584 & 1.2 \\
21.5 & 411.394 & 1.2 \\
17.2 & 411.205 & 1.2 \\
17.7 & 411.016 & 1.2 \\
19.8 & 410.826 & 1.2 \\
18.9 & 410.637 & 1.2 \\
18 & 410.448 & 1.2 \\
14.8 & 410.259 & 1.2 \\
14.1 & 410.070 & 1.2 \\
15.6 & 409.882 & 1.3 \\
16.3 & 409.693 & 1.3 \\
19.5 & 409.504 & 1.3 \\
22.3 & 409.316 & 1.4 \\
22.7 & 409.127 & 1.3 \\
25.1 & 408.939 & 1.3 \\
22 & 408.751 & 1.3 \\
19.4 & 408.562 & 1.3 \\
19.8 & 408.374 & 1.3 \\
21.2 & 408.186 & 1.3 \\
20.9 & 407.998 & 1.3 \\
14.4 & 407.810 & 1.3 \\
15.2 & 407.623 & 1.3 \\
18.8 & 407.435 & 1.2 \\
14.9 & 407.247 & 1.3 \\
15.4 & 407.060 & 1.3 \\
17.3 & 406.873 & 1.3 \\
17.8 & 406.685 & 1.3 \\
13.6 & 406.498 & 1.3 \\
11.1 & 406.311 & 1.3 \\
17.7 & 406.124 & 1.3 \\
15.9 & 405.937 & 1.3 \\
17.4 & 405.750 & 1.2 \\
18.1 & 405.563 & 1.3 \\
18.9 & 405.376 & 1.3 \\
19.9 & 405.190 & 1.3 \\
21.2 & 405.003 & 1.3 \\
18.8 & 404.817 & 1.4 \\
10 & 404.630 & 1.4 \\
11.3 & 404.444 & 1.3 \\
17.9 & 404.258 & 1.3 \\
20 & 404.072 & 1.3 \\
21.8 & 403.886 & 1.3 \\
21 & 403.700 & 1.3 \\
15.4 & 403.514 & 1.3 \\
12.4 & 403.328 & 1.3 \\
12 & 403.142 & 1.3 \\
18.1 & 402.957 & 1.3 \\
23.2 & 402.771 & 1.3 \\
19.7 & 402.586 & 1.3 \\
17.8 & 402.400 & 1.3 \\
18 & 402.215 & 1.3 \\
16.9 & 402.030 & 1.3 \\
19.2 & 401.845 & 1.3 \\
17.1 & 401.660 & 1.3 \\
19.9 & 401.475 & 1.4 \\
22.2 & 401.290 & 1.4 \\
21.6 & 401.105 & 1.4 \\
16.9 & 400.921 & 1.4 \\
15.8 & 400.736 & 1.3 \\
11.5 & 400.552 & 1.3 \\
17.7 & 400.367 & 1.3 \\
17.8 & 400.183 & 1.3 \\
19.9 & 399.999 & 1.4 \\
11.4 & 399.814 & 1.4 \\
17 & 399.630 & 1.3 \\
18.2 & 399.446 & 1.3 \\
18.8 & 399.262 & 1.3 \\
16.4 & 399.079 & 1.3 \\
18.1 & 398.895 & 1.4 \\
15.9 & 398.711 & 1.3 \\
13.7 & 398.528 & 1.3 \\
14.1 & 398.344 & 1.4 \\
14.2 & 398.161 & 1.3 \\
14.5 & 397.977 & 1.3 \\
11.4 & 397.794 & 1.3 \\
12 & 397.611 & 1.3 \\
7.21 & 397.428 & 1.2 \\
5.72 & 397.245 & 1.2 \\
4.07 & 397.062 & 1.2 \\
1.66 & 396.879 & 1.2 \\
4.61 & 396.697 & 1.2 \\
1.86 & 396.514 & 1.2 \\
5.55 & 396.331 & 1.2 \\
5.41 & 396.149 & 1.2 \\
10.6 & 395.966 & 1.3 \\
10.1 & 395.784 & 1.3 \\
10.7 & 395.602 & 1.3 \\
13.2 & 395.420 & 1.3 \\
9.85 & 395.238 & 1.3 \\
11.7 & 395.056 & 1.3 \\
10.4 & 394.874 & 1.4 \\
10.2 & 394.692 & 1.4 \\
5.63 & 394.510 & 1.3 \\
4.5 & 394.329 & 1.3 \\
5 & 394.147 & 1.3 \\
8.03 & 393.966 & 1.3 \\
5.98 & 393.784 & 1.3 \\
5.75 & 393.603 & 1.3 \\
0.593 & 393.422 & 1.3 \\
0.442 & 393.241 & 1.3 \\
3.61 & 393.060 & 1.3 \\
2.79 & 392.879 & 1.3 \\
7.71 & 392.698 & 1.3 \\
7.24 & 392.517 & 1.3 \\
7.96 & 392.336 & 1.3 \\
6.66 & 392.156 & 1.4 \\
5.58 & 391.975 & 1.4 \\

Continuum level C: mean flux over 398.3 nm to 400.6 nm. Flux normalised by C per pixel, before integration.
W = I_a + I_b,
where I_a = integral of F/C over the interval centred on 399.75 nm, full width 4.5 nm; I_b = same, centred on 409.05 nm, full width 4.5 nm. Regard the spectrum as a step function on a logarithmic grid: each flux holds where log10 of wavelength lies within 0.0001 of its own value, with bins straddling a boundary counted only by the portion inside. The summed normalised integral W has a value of 9.6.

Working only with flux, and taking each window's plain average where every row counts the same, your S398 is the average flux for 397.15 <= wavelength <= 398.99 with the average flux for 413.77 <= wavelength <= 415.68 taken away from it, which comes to -5.3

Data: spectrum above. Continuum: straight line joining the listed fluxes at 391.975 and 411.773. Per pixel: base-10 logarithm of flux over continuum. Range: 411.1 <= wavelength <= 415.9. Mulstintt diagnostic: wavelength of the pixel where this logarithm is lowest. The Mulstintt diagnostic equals 414.246 nm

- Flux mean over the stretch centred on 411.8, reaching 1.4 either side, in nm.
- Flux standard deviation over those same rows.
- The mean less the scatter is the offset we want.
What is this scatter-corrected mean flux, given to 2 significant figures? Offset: 18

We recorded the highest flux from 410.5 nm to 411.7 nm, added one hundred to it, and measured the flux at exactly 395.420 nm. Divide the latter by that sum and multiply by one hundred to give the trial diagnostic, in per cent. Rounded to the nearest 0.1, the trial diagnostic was 10.9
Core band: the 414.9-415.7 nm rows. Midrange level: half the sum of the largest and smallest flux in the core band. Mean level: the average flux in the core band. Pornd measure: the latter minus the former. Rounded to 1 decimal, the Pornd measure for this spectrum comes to 0.3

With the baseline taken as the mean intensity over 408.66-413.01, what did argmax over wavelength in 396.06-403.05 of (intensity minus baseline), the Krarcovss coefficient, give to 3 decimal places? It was 402.771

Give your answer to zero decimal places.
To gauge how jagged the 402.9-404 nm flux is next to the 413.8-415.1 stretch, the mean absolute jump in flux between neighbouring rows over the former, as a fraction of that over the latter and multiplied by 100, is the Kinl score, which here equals 80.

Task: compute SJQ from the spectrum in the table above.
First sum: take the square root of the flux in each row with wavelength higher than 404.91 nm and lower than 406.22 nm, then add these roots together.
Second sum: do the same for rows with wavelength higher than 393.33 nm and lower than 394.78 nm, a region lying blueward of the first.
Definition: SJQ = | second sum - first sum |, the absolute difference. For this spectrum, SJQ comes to 12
